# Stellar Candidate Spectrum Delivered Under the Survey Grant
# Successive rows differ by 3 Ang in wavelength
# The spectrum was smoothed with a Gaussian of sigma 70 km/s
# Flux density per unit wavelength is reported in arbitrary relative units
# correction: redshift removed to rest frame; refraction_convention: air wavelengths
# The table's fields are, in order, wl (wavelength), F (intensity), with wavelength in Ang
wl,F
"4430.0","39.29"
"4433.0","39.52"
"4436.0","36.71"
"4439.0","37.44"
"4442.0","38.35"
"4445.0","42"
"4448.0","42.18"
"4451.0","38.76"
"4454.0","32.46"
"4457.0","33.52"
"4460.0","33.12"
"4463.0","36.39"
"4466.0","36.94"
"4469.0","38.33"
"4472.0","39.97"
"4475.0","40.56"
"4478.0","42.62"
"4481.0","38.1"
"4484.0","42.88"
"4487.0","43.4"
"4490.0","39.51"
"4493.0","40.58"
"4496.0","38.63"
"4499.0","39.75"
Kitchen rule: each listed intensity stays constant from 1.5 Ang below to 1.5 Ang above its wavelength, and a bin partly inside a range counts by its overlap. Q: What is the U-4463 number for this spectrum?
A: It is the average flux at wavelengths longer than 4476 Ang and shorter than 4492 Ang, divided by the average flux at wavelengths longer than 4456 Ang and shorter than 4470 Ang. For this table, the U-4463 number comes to 1.16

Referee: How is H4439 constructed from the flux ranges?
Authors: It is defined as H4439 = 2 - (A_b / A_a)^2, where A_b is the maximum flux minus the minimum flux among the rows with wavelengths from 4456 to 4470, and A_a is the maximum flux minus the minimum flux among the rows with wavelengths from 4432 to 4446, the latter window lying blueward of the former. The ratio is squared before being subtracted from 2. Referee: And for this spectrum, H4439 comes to 1.0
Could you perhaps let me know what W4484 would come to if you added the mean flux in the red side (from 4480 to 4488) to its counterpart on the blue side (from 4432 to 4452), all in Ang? 81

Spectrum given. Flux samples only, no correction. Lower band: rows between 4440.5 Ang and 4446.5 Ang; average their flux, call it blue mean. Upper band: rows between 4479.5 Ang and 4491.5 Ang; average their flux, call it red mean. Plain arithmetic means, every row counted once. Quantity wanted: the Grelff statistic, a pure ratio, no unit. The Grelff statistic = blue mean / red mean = 0.98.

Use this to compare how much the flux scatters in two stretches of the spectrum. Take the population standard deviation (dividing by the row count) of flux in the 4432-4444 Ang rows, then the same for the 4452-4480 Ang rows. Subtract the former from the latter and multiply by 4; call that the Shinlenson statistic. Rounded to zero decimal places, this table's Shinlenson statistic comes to 9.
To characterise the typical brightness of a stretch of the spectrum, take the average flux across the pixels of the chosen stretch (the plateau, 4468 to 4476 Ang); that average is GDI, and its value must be 39.6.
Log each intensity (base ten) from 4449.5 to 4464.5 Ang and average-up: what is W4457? 1.54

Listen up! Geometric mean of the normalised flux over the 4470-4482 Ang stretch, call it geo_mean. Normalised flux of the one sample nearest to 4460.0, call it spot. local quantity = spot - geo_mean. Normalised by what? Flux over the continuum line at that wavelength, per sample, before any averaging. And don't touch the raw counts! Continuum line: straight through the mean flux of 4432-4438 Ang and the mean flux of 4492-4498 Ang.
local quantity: -0.17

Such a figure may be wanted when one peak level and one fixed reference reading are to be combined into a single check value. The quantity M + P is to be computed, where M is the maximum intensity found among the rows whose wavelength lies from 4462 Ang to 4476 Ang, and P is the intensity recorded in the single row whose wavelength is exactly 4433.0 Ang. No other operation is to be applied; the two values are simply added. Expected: 80.1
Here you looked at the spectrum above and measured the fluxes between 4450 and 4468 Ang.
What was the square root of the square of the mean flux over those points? 35.2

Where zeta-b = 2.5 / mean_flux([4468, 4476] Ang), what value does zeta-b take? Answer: 0.0631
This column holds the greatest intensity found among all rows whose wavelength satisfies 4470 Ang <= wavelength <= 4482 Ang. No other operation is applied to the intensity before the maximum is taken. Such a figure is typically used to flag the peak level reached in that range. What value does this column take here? 42.62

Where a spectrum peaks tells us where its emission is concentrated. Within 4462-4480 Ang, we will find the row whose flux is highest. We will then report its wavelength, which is 4478.0 Ang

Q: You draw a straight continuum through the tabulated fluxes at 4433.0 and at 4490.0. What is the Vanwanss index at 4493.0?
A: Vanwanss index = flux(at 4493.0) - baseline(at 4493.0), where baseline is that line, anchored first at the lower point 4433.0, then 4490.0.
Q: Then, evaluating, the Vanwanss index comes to 1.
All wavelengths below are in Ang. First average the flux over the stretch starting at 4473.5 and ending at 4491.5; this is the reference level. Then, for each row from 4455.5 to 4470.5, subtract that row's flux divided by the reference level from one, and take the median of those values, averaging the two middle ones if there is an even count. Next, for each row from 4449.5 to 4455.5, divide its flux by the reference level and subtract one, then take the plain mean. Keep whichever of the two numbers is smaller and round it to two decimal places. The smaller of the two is -0.14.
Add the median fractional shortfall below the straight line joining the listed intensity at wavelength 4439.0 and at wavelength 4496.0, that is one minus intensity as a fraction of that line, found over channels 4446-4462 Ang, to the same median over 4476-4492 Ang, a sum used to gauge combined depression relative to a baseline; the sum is -0.001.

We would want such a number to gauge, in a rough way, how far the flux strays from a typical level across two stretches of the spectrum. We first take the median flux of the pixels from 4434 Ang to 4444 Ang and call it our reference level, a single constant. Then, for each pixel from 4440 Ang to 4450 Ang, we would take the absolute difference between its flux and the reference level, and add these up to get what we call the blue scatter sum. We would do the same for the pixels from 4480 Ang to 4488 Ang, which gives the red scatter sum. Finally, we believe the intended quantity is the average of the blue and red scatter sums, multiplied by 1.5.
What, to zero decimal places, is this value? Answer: 17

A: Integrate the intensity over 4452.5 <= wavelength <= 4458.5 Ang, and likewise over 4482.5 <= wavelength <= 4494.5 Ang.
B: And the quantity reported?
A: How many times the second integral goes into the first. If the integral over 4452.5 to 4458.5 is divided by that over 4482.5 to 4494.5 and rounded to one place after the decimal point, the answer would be 0.4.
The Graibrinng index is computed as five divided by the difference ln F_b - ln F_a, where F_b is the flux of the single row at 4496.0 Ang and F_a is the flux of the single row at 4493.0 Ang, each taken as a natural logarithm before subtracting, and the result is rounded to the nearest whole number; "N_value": -102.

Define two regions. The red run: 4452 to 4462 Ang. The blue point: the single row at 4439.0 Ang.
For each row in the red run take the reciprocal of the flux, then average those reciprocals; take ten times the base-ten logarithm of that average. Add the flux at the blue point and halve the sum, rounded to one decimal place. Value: 11.1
